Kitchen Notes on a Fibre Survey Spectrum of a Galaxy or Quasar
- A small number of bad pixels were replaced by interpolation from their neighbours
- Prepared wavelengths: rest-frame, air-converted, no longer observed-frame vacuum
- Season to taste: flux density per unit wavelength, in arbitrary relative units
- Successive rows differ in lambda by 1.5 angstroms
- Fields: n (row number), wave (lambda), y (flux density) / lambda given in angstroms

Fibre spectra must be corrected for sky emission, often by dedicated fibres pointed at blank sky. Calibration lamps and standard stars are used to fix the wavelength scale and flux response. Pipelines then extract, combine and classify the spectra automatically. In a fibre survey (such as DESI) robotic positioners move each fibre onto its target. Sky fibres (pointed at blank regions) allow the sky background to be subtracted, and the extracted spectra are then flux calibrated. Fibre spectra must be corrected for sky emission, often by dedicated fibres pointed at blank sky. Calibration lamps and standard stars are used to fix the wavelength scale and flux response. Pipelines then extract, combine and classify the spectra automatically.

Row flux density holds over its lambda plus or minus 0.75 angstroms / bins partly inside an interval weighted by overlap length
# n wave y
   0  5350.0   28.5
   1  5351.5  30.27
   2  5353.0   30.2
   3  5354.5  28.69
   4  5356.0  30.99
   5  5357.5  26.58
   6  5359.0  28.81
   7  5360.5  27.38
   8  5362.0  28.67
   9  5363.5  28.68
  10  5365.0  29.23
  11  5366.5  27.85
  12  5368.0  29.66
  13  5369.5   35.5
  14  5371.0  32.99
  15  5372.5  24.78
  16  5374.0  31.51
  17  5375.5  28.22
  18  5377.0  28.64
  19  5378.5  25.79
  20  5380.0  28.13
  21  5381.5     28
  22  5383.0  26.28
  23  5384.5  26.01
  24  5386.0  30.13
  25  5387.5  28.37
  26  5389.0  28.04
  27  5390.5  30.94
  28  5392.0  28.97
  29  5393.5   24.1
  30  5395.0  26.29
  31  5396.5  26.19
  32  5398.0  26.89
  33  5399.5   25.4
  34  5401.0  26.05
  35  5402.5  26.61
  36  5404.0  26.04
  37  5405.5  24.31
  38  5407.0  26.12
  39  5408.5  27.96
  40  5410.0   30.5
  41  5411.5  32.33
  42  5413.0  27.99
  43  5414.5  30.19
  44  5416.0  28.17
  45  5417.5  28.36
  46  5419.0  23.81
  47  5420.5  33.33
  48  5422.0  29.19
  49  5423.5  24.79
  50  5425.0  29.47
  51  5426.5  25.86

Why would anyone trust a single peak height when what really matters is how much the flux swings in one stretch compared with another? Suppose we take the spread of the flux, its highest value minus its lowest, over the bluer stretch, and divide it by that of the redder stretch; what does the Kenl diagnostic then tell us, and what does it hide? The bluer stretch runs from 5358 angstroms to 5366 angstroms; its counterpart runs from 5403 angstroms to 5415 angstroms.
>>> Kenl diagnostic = 0.23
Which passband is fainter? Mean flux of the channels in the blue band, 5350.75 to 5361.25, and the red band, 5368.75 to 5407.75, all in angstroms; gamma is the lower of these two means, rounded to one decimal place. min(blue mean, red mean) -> 27.7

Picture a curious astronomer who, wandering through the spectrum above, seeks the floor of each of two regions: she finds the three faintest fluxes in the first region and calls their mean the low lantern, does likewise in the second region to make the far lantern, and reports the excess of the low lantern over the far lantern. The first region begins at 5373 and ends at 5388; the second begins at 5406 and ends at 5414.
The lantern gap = -1.3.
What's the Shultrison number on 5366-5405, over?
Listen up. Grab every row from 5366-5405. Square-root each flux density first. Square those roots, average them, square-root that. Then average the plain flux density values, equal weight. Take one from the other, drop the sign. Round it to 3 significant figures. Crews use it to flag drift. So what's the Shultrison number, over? 22.7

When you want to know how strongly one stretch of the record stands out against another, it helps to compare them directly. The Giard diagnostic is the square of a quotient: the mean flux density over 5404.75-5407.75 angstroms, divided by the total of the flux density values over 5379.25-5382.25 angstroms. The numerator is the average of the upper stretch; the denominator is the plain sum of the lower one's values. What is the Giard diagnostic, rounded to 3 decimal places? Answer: 0.202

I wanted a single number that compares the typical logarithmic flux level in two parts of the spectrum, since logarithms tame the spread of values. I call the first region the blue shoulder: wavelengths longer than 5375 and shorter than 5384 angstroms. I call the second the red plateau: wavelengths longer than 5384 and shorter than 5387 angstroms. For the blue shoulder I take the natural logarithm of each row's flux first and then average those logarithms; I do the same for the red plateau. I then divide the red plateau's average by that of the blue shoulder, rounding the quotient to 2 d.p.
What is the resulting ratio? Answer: 1.01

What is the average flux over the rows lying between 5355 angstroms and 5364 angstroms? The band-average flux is 28.5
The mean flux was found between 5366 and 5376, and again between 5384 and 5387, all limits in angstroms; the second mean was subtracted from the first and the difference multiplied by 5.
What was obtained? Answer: 10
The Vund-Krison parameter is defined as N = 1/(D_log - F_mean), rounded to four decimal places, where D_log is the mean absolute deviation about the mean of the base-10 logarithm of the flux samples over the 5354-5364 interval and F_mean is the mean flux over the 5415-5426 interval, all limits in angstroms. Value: -0.0355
